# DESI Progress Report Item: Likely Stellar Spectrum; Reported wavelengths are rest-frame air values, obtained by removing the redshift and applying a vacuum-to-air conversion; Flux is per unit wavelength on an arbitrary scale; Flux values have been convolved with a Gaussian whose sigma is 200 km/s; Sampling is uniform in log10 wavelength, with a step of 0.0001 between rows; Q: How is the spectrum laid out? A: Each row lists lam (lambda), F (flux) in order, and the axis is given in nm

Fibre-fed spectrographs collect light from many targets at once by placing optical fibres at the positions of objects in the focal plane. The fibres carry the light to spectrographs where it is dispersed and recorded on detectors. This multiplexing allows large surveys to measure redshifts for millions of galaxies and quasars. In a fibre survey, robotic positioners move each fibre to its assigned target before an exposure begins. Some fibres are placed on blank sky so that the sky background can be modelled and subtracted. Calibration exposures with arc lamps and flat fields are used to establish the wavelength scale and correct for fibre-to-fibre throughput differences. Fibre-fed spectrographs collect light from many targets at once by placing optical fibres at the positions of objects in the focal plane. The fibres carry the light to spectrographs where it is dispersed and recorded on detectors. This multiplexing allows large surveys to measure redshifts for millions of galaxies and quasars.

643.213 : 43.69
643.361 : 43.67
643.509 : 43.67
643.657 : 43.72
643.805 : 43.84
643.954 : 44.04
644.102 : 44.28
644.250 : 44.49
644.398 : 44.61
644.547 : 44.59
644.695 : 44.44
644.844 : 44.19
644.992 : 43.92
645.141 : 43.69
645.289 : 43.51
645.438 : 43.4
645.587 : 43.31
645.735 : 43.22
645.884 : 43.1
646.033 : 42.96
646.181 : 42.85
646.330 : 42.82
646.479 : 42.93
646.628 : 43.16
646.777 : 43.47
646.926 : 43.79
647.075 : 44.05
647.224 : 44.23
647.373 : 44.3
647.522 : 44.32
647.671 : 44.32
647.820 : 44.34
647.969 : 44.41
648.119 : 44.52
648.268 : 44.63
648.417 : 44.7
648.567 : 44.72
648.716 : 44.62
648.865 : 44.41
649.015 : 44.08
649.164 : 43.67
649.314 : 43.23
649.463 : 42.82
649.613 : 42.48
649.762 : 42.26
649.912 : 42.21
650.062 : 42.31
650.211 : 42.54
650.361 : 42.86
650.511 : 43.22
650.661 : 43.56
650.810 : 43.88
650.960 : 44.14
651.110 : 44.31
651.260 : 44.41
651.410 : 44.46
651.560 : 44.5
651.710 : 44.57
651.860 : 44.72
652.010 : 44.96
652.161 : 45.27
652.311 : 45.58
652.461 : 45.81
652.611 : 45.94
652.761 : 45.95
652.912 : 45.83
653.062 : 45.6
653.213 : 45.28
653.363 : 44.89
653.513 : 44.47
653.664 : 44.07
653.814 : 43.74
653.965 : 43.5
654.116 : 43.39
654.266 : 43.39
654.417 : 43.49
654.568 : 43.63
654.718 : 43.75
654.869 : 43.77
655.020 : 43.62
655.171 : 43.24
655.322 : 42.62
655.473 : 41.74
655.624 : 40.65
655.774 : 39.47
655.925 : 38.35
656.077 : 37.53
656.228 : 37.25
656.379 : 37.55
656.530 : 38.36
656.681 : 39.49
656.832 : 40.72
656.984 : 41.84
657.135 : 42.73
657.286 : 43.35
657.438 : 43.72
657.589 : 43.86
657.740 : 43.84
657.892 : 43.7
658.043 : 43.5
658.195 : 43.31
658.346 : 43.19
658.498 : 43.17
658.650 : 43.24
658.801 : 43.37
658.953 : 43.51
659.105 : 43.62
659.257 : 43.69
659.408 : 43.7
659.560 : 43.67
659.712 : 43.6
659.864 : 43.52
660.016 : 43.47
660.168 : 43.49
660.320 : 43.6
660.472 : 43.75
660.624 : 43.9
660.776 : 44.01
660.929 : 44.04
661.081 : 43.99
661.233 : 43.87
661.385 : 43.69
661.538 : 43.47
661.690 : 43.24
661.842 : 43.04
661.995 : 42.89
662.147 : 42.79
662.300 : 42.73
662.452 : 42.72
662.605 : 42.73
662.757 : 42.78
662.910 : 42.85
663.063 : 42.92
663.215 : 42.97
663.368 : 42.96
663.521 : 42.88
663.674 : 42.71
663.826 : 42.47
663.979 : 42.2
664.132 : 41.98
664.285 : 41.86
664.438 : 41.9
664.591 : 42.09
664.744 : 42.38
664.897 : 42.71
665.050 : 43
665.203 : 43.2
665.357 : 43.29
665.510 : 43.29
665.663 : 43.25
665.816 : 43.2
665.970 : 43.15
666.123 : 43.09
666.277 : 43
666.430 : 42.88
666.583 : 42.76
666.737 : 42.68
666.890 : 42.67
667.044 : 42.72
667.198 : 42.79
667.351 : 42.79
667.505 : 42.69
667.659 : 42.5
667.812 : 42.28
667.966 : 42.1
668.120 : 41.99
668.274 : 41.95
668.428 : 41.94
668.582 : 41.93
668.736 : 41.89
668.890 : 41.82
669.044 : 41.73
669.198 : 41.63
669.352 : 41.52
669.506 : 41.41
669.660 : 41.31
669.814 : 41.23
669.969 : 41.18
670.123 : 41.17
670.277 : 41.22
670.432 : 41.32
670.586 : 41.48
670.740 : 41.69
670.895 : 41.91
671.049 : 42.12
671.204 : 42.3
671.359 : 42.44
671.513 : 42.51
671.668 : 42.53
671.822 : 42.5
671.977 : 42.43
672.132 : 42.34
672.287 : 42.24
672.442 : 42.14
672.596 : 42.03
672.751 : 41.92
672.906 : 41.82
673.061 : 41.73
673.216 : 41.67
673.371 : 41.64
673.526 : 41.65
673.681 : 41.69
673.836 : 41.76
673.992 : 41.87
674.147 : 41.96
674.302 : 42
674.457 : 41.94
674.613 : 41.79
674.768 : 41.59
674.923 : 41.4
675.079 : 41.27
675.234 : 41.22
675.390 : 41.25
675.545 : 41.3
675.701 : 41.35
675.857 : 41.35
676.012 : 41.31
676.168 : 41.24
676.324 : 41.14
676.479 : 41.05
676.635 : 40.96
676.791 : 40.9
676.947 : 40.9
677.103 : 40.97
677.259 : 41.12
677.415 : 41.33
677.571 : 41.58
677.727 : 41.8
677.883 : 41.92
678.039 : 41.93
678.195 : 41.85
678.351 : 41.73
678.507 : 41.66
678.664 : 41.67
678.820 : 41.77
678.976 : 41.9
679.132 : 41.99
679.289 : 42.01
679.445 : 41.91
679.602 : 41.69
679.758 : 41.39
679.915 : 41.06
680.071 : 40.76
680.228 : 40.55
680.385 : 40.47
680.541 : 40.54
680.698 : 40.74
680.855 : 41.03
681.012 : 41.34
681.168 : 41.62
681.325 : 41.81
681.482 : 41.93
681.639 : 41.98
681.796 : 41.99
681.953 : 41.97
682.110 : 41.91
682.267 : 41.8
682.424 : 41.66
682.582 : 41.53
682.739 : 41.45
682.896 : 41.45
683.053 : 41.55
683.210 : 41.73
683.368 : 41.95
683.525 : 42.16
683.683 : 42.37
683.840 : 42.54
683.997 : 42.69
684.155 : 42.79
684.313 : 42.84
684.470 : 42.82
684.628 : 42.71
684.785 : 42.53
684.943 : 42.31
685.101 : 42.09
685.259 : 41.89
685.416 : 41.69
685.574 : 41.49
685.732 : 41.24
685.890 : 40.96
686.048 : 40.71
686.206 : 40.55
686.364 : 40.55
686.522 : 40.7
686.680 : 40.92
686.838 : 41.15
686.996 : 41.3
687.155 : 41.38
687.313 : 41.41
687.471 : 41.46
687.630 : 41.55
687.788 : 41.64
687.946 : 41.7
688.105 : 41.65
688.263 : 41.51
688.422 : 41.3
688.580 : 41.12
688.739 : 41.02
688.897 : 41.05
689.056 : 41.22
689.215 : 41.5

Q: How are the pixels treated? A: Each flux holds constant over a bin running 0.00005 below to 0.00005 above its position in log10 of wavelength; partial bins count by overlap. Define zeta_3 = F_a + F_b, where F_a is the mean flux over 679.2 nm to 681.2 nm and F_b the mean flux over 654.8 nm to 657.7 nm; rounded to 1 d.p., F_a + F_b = 82.2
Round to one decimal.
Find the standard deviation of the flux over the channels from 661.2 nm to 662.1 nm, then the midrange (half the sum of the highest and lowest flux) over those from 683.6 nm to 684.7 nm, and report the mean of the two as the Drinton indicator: 21.5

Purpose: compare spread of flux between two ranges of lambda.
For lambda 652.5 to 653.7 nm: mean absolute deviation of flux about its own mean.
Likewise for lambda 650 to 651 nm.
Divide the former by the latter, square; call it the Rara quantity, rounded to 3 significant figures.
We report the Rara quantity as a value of 1.11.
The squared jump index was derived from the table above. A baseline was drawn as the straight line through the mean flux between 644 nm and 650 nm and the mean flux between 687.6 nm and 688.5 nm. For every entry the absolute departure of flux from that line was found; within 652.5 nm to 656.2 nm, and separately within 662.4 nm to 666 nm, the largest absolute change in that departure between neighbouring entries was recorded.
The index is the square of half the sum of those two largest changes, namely 0.570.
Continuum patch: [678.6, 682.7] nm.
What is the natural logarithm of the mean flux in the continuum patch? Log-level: 3.73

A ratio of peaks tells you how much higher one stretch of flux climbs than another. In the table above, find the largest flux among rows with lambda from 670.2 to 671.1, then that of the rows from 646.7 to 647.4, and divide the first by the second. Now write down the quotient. 0.95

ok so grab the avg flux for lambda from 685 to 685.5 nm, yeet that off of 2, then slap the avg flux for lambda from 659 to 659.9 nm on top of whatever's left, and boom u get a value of 3.7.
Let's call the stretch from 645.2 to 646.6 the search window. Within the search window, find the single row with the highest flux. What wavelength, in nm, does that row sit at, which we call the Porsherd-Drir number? 645.289 nm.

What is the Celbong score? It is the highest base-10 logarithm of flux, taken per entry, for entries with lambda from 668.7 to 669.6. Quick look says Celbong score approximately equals 1.62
